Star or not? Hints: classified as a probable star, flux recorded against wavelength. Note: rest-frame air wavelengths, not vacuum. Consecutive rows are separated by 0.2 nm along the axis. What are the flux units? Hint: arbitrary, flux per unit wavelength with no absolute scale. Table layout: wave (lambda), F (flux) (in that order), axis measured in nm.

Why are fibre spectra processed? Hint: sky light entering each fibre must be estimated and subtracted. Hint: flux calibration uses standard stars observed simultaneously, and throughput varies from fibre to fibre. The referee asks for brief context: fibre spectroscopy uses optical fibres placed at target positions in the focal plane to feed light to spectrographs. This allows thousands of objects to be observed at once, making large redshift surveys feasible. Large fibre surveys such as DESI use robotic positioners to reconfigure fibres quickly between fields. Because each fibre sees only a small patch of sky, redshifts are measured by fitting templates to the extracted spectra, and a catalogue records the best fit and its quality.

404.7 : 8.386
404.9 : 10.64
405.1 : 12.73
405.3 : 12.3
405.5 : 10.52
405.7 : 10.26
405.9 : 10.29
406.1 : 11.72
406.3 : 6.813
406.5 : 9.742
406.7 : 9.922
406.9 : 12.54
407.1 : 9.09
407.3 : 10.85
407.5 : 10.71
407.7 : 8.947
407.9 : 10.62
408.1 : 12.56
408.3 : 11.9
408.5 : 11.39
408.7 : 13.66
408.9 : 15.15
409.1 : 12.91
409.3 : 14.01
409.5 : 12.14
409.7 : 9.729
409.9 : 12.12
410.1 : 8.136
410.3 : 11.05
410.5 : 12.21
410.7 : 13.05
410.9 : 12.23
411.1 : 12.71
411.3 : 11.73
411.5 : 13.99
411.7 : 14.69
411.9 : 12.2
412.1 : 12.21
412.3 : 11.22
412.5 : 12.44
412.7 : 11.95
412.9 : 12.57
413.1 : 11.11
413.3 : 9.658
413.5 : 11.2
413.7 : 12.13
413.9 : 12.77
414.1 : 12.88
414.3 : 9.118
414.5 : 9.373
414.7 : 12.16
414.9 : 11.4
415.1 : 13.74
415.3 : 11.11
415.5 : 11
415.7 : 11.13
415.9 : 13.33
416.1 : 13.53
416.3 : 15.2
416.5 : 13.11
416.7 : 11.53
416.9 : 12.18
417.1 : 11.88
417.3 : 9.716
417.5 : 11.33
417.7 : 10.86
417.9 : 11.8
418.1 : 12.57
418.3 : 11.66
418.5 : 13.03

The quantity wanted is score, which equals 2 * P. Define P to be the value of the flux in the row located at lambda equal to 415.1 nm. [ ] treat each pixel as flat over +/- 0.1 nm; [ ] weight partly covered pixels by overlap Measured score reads 27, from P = 13.74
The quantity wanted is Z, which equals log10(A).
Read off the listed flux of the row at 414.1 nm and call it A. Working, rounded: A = 12.88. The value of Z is 1.11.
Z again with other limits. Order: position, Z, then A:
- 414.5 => 0.97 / 9.373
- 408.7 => 1.14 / 13.66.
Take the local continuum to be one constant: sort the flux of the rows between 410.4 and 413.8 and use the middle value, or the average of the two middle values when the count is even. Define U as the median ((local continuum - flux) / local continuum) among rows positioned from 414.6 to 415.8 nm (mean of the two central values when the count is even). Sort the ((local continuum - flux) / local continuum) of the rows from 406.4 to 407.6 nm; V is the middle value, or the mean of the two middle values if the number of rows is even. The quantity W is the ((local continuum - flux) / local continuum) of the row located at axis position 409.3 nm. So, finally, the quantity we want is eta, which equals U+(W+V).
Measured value 0.09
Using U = 0.08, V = 0.16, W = -0.15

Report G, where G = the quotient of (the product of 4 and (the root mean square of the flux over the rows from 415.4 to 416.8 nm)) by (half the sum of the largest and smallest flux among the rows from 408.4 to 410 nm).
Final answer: 4.11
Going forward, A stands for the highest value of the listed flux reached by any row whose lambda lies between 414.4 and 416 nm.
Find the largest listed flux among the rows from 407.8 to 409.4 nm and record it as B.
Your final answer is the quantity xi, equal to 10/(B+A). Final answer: 0.346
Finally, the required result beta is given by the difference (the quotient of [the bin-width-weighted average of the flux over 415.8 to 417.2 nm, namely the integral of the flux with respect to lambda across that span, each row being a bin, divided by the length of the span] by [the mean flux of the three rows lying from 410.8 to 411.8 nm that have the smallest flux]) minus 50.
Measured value -48.9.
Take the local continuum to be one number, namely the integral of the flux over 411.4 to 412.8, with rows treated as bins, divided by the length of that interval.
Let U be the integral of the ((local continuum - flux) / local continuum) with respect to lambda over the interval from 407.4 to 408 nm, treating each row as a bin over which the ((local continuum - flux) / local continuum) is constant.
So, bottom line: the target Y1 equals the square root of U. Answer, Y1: 0.35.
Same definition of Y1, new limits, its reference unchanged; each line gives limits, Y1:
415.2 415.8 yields 0.27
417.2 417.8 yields 0.31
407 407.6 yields 0.34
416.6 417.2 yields 0.20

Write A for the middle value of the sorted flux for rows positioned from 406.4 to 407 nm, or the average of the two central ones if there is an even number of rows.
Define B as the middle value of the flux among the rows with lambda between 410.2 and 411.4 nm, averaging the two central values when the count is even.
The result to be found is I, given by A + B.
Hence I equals 22.1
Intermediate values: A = 9.9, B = 12.2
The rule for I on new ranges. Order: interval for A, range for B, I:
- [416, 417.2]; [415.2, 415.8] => 23.8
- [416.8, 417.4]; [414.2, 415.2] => 23.3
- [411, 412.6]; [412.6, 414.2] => 24.4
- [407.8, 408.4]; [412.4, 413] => 24.3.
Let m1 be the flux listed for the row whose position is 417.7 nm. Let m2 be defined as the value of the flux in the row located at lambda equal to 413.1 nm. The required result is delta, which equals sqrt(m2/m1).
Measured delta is 1.01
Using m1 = 10.86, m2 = 11.11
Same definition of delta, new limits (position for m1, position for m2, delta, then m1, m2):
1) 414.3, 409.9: 1.15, 9.118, 12.12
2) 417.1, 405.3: 1.02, 11.88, 12.3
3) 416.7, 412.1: 1.03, 11.53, 12.21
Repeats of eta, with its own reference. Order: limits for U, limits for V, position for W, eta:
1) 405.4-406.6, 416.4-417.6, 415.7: 0.29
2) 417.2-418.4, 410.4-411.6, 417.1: 0.06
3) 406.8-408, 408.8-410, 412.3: 0.18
